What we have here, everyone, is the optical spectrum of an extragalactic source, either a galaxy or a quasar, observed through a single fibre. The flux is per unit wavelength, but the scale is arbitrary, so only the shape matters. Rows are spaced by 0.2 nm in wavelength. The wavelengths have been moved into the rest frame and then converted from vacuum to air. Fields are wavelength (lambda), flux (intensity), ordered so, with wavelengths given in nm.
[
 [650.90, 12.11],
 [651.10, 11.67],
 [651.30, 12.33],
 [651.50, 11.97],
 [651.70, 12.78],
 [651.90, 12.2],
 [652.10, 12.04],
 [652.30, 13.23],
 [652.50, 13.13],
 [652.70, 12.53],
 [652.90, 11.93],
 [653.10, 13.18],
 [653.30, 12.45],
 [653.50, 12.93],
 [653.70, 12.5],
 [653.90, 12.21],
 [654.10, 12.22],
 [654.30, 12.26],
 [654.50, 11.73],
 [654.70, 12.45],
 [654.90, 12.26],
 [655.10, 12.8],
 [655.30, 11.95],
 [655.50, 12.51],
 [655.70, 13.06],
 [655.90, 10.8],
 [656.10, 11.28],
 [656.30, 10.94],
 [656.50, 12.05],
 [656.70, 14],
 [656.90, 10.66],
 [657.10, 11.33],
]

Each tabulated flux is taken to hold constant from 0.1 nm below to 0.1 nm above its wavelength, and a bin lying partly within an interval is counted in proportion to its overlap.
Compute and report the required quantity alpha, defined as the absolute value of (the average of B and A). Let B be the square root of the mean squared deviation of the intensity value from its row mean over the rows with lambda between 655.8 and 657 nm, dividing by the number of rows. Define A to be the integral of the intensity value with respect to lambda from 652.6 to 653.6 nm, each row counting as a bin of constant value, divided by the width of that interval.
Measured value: 6.88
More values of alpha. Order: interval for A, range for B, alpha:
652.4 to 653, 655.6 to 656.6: 6.68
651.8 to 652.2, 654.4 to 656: 6.39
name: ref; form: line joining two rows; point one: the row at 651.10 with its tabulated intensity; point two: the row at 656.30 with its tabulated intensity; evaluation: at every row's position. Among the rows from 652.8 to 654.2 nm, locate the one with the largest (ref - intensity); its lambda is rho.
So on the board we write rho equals 652.90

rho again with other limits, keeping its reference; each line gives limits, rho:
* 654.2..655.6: 654.50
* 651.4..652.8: 651.50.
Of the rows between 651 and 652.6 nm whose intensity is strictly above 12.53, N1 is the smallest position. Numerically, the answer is 651.70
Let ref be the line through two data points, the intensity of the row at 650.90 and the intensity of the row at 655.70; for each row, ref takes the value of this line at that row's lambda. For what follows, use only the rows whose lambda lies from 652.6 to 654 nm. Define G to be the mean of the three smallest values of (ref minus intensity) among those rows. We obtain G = -0.3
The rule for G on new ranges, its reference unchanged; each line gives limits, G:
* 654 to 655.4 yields 0.4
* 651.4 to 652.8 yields -0.7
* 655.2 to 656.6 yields 0.5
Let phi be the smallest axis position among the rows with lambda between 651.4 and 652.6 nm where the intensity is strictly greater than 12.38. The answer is 651.70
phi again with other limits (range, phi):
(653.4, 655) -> 653.50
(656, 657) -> 656.70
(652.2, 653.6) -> 652.30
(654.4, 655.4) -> 654.70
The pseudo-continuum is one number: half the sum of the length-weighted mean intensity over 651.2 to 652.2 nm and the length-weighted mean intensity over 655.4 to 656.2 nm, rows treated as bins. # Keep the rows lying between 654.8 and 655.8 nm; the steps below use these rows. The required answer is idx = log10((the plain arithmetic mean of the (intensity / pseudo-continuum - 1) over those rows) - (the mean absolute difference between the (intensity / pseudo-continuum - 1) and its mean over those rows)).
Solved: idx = -2.10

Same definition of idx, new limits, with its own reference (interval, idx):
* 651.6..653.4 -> -2.08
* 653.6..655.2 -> -3.32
